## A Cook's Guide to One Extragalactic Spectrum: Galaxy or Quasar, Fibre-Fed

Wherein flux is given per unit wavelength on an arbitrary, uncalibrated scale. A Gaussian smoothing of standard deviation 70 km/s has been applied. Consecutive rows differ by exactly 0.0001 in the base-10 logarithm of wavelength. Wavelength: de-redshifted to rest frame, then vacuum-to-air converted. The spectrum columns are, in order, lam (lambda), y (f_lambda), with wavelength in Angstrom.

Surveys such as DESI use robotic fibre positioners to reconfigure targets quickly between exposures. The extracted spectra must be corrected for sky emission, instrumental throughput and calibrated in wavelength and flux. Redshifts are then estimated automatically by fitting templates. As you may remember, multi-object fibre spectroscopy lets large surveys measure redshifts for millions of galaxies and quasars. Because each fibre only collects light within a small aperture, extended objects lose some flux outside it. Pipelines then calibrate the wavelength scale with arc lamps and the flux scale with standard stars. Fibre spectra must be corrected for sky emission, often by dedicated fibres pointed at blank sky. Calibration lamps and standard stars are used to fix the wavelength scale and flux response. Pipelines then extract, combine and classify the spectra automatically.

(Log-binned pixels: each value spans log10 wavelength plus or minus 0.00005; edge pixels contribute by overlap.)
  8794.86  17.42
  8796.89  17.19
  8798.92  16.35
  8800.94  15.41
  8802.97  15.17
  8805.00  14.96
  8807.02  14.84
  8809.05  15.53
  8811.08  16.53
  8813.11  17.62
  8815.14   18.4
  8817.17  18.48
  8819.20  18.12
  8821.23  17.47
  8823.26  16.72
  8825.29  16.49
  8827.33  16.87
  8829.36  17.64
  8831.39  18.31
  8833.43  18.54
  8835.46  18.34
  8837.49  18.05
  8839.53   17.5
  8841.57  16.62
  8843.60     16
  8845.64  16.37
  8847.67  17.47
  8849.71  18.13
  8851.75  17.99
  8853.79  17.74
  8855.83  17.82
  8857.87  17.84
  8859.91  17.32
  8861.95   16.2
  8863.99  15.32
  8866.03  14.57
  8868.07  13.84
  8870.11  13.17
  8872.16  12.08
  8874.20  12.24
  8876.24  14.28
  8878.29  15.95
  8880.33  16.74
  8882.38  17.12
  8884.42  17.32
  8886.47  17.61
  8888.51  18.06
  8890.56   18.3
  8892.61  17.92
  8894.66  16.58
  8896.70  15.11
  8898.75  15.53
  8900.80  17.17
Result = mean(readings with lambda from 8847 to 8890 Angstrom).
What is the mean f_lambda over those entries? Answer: 16.1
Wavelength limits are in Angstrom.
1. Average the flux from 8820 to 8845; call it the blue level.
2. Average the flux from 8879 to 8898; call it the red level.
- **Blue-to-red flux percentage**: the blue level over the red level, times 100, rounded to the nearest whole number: 101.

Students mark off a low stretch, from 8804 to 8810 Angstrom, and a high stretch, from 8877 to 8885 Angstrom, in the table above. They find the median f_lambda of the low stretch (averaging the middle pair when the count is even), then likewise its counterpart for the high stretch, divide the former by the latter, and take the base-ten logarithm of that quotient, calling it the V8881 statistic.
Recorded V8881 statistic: -0.054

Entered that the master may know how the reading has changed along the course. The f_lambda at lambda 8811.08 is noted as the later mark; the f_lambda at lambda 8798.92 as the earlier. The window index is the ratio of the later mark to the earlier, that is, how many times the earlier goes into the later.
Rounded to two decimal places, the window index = 1.01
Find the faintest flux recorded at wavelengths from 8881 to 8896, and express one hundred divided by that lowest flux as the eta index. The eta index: 6.03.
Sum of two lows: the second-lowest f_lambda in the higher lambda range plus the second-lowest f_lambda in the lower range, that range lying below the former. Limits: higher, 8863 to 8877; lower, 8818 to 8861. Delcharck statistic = 28.6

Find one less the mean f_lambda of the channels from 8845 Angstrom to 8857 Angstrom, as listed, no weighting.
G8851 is -16.6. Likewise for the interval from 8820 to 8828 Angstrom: -15.9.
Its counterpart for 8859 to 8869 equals -14.4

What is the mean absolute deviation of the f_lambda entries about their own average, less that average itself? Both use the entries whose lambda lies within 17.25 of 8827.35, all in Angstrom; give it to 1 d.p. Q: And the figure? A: -16.8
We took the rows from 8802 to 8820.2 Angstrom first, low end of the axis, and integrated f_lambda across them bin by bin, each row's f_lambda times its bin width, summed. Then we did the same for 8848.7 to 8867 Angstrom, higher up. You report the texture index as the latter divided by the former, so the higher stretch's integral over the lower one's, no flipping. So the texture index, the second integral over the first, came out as 1.03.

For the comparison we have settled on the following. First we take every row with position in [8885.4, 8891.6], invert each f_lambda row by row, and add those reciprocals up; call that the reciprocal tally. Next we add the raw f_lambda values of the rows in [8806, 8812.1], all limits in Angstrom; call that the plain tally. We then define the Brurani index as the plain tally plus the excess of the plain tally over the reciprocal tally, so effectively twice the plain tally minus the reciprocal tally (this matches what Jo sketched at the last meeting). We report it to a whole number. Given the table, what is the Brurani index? 94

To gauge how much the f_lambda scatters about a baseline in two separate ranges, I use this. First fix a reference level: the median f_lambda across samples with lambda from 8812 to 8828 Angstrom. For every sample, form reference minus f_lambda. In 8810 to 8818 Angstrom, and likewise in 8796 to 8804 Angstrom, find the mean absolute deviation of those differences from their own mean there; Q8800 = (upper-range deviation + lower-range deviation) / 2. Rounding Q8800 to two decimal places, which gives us 0.71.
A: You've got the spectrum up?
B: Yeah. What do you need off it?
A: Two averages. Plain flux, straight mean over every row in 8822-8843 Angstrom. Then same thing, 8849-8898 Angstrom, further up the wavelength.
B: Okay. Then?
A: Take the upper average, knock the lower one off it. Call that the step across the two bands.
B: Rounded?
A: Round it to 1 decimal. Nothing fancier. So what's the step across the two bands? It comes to -1.3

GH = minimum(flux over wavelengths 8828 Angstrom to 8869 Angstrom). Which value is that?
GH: 13.84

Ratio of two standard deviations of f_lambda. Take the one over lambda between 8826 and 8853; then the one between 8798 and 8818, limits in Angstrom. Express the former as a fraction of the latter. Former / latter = 0.6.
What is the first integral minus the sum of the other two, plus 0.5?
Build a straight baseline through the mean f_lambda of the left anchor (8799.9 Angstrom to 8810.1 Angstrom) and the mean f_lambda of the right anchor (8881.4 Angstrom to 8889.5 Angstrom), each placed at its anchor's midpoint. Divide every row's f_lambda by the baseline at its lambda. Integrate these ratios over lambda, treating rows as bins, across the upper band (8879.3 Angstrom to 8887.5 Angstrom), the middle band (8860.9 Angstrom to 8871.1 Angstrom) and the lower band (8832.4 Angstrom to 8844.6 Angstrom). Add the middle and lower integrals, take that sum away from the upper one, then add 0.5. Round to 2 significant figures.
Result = -13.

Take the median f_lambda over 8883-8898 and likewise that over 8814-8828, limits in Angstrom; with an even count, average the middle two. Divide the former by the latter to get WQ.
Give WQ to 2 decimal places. 1.01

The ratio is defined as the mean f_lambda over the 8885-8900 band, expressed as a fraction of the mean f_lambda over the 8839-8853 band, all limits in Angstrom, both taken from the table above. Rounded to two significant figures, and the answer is 0.99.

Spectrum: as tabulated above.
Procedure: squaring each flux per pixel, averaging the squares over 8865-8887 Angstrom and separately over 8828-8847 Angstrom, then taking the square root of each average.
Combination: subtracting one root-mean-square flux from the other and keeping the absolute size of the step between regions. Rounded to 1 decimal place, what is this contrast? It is 2.4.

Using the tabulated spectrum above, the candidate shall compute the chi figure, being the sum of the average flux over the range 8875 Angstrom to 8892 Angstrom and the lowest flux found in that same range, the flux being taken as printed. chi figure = 31.2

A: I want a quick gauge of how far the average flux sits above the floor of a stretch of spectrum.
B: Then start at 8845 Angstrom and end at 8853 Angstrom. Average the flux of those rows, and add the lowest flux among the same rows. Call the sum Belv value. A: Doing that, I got 33.9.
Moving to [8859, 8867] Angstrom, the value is 30.4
